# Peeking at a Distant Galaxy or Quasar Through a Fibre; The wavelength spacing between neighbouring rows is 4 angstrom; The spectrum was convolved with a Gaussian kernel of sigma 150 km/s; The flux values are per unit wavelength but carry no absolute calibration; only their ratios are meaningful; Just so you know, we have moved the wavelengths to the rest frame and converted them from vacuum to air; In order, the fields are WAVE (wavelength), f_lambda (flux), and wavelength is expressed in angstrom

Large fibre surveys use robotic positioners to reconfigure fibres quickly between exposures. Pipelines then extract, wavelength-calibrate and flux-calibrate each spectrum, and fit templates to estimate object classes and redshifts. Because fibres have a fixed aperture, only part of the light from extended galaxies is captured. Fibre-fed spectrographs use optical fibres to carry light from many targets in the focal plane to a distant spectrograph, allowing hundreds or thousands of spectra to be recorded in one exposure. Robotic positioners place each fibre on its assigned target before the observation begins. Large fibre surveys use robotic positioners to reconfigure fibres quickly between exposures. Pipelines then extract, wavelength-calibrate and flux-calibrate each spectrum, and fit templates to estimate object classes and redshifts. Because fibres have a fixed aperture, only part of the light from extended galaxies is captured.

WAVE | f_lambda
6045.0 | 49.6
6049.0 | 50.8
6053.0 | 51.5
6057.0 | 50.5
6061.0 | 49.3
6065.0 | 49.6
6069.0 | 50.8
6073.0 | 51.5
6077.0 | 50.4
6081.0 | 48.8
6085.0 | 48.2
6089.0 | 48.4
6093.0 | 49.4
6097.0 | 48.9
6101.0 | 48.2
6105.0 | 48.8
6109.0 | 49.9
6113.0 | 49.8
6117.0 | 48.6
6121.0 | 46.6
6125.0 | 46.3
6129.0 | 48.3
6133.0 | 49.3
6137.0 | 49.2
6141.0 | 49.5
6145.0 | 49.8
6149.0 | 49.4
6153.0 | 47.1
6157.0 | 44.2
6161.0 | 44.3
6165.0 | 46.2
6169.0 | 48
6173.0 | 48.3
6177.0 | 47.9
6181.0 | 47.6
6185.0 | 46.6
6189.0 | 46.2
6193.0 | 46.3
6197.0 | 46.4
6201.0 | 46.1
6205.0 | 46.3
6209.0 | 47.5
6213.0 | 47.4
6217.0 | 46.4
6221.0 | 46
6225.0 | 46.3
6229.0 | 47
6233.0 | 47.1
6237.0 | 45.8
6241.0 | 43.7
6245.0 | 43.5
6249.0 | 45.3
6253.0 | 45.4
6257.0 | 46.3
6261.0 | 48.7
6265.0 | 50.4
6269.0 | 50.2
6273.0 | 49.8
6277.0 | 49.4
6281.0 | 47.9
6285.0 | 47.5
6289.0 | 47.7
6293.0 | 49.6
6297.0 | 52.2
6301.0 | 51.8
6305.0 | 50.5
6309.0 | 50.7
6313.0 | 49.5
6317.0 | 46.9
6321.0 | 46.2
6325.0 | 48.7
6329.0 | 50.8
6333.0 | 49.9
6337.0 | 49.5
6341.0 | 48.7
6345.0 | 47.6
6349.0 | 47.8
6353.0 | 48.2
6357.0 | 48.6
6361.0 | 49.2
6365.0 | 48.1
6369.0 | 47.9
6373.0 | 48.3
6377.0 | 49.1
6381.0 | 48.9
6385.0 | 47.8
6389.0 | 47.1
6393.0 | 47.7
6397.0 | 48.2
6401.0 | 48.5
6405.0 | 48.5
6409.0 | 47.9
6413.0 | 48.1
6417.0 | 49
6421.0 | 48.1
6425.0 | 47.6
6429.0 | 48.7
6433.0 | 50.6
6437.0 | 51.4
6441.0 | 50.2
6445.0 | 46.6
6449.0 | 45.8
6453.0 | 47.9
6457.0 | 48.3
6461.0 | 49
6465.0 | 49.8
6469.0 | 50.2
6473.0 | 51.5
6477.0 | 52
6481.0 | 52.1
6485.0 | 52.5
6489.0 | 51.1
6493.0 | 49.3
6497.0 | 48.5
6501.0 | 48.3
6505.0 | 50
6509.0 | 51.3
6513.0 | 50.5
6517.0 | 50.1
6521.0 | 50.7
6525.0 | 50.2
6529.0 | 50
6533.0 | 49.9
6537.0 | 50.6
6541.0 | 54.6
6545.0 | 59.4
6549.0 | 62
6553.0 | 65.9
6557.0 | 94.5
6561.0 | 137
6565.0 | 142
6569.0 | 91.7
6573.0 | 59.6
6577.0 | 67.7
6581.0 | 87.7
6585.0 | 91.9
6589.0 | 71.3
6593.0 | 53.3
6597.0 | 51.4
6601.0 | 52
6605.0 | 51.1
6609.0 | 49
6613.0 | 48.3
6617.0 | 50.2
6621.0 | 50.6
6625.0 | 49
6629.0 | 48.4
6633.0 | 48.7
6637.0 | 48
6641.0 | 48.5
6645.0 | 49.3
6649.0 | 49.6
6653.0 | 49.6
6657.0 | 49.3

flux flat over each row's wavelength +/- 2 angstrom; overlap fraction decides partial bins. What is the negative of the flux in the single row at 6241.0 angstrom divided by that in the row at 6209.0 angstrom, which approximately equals -0.92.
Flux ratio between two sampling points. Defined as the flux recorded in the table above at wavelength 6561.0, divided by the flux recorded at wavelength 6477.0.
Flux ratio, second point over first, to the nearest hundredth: 2.63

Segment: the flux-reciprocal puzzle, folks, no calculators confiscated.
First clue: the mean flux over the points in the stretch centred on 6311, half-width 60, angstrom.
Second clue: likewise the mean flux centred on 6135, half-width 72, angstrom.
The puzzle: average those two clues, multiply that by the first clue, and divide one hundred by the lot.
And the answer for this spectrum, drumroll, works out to 0.0422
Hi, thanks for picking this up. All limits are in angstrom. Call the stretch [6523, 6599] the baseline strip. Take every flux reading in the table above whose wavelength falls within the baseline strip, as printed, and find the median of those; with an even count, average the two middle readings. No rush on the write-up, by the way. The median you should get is 62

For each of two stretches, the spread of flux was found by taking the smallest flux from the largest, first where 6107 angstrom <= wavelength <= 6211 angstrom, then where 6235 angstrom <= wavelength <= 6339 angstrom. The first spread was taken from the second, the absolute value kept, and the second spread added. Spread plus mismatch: 12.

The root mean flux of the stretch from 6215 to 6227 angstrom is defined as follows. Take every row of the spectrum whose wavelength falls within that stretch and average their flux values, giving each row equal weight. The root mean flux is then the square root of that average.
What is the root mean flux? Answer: 6.80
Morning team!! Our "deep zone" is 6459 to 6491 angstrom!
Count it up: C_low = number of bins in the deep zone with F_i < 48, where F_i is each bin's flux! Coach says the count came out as 0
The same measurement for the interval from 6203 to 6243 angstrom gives 10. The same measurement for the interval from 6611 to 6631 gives 0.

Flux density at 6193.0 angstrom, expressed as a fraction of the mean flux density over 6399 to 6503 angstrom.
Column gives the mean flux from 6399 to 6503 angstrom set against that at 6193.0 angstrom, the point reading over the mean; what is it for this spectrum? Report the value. 0.94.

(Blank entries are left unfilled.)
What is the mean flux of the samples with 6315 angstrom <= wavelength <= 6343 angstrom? 48.7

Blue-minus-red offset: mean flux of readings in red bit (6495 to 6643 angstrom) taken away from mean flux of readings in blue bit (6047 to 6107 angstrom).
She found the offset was -12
